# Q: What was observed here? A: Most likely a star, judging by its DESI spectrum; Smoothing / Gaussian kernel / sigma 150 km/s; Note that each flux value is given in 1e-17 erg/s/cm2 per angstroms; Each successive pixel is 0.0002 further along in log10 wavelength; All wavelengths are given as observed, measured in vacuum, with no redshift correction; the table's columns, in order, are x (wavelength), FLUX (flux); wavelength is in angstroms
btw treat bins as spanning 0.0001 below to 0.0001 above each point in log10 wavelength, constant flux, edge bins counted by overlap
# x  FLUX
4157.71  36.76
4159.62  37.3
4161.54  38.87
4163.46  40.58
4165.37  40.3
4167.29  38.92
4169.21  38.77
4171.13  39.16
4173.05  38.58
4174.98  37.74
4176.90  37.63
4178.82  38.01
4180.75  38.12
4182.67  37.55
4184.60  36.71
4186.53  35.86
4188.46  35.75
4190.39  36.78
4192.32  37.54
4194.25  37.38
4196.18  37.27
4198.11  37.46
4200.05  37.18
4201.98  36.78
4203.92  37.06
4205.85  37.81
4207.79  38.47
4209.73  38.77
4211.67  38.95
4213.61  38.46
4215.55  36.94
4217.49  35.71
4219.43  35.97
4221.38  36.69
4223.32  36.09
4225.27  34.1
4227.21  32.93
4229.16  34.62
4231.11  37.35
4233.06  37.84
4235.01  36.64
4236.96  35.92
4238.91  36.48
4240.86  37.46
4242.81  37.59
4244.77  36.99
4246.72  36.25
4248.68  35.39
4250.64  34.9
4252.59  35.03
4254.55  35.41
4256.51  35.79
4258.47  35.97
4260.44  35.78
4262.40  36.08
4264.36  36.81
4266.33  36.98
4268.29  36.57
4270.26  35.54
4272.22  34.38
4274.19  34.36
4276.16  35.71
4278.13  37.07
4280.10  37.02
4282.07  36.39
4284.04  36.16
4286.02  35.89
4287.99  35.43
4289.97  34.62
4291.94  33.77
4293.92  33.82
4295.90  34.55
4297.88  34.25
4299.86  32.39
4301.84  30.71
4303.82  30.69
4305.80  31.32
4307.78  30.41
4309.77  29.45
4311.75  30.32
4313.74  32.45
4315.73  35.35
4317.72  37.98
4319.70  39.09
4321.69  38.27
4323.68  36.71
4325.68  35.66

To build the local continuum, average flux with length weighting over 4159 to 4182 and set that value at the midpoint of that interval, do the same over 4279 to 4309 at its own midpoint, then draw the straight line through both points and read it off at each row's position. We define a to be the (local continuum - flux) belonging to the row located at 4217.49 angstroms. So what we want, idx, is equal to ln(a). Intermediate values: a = 1.1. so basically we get 0.1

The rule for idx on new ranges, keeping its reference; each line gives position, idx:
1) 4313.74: -0.6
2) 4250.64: -0.5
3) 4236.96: -2.0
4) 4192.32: -1.3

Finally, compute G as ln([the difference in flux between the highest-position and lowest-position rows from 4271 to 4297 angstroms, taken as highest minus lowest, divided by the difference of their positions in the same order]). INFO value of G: -4.9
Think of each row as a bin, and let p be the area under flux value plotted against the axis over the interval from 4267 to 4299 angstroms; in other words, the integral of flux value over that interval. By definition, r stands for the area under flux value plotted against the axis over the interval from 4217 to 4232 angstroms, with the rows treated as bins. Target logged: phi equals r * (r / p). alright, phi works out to 249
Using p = 1131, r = 531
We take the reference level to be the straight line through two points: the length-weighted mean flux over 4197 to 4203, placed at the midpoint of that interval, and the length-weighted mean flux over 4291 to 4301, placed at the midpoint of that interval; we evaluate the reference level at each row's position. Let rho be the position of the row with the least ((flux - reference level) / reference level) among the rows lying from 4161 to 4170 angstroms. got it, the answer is 4161.54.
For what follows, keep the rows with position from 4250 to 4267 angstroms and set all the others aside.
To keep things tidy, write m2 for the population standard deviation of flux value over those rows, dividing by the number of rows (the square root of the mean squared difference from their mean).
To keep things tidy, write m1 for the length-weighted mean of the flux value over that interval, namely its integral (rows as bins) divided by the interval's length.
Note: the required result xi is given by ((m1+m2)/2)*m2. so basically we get 12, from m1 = 35.9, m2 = 0.7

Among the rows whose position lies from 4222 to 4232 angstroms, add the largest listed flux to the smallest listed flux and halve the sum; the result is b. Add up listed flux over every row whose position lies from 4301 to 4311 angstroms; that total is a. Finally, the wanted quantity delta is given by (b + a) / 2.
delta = 94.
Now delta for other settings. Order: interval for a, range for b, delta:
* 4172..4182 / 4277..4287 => 113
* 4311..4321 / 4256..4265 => 106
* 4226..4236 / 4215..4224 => 108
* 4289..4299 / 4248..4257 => 103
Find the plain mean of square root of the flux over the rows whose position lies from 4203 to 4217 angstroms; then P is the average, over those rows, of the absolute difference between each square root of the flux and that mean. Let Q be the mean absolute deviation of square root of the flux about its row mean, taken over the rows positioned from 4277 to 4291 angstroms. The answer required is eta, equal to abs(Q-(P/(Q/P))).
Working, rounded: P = 0.055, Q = 0.055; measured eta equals 0.00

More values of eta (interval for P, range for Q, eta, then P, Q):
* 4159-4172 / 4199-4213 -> 0.00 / 0.061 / 0.061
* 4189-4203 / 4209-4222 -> 0.09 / 0.020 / 0.096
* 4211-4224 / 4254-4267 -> 0.14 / 0.081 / 0.037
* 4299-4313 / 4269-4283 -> 0.03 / 0.056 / 0.075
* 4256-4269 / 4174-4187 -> 0.03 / 0.036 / 0.051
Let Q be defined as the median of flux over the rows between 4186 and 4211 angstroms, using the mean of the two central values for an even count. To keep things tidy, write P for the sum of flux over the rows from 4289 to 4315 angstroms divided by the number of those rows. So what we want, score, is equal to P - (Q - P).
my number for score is 27.2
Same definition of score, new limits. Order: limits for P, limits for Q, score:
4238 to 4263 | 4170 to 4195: 34.6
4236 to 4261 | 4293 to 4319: 39.8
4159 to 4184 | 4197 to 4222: 40.0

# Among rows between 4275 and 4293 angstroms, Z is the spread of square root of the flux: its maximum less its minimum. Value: 0.28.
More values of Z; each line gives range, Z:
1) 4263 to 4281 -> 0.23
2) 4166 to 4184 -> 0.13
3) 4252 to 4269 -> 0.16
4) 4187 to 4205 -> 0.15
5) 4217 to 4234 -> 0.41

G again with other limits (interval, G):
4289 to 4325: -2.8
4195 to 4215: -2.7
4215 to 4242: -3.9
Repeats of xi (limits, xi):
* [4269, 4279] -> 18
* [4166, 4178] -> 11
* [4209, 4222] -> 24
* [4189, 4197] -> 5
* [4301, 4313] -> 9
